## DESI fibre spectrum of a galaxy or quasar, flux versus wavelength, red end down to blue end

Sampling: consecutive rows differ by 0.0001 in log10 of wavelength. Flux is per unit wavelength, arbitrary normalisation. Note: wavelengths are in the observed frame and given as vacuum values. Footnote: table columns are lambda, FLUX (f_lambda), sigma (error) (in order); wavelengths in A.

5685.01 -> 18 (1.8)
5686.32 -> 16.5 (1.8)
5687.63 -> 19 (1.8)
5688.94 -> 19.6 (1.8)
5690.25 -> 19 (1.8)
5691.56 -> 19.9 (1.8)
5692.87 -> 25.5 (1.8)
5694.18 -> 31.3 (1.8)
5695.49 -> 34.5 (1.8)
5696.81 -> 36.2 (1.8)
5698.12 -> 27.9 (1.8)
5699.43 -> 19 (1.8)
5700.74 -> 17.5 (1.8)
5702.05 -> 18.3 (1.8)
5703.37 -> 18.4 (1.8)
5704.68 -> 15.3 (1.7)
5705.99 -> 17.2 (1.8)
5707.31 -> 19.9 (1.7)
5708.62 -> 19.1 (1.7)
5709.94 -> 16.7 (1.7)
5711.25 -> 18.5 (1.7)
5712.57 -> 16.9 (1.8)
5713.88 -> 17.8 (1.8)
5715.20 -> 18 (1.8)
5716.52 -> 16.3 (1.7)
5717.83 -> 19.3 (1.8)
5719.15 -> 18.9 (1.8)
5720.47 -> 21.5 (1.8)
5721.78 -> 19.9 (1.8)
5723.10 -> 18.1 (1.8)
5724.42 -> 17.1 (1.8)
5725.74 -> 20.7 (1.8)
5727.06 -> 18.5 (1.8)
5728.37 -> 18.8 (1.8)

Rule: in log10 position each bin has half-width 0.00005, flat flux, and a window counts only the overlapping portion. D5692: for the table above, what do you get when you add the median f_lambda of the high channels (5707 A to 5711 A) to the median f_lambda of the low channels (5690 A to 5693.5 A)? 39.0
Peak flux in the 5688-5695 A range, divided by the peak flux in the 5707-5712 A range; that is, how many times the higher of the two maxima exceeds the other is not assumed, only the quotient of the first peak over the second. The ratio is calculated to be 1.6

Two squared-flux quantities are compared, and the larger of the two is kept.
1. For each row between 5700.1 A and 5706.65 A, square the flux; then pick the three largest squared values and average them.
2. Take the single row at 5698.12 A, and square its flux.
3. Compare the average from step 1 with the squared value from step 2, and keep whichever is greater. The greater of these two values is 778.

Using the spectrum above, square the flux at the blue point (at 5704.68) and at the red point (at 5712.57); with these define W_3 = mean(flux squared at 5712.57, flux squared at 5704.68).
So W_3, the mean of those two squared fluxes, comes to 260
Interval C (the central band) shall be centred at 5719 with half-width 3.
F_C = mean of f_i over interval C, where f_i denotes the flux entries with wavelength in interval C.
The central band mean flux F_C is 19.2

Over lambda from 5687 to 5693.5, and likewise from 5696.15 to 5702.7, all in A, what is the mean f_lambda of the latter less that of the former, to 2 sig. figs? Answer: 3.2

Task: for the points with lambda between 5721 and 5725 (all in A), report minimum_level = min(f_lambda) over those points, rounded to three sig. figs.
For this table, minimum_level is 17.1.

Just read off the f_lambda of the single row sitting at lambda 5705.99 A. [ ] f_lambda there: 17.2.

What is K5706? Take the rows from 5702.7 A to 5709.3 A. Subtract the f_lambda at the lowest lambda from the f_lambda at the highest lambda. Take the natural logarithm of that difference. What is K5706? -0.36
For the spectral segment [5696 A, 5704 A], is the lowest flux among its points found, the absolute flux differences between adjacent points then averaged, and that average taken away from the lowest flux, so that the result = 13.6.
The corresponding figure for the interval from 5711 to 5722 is 14.8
